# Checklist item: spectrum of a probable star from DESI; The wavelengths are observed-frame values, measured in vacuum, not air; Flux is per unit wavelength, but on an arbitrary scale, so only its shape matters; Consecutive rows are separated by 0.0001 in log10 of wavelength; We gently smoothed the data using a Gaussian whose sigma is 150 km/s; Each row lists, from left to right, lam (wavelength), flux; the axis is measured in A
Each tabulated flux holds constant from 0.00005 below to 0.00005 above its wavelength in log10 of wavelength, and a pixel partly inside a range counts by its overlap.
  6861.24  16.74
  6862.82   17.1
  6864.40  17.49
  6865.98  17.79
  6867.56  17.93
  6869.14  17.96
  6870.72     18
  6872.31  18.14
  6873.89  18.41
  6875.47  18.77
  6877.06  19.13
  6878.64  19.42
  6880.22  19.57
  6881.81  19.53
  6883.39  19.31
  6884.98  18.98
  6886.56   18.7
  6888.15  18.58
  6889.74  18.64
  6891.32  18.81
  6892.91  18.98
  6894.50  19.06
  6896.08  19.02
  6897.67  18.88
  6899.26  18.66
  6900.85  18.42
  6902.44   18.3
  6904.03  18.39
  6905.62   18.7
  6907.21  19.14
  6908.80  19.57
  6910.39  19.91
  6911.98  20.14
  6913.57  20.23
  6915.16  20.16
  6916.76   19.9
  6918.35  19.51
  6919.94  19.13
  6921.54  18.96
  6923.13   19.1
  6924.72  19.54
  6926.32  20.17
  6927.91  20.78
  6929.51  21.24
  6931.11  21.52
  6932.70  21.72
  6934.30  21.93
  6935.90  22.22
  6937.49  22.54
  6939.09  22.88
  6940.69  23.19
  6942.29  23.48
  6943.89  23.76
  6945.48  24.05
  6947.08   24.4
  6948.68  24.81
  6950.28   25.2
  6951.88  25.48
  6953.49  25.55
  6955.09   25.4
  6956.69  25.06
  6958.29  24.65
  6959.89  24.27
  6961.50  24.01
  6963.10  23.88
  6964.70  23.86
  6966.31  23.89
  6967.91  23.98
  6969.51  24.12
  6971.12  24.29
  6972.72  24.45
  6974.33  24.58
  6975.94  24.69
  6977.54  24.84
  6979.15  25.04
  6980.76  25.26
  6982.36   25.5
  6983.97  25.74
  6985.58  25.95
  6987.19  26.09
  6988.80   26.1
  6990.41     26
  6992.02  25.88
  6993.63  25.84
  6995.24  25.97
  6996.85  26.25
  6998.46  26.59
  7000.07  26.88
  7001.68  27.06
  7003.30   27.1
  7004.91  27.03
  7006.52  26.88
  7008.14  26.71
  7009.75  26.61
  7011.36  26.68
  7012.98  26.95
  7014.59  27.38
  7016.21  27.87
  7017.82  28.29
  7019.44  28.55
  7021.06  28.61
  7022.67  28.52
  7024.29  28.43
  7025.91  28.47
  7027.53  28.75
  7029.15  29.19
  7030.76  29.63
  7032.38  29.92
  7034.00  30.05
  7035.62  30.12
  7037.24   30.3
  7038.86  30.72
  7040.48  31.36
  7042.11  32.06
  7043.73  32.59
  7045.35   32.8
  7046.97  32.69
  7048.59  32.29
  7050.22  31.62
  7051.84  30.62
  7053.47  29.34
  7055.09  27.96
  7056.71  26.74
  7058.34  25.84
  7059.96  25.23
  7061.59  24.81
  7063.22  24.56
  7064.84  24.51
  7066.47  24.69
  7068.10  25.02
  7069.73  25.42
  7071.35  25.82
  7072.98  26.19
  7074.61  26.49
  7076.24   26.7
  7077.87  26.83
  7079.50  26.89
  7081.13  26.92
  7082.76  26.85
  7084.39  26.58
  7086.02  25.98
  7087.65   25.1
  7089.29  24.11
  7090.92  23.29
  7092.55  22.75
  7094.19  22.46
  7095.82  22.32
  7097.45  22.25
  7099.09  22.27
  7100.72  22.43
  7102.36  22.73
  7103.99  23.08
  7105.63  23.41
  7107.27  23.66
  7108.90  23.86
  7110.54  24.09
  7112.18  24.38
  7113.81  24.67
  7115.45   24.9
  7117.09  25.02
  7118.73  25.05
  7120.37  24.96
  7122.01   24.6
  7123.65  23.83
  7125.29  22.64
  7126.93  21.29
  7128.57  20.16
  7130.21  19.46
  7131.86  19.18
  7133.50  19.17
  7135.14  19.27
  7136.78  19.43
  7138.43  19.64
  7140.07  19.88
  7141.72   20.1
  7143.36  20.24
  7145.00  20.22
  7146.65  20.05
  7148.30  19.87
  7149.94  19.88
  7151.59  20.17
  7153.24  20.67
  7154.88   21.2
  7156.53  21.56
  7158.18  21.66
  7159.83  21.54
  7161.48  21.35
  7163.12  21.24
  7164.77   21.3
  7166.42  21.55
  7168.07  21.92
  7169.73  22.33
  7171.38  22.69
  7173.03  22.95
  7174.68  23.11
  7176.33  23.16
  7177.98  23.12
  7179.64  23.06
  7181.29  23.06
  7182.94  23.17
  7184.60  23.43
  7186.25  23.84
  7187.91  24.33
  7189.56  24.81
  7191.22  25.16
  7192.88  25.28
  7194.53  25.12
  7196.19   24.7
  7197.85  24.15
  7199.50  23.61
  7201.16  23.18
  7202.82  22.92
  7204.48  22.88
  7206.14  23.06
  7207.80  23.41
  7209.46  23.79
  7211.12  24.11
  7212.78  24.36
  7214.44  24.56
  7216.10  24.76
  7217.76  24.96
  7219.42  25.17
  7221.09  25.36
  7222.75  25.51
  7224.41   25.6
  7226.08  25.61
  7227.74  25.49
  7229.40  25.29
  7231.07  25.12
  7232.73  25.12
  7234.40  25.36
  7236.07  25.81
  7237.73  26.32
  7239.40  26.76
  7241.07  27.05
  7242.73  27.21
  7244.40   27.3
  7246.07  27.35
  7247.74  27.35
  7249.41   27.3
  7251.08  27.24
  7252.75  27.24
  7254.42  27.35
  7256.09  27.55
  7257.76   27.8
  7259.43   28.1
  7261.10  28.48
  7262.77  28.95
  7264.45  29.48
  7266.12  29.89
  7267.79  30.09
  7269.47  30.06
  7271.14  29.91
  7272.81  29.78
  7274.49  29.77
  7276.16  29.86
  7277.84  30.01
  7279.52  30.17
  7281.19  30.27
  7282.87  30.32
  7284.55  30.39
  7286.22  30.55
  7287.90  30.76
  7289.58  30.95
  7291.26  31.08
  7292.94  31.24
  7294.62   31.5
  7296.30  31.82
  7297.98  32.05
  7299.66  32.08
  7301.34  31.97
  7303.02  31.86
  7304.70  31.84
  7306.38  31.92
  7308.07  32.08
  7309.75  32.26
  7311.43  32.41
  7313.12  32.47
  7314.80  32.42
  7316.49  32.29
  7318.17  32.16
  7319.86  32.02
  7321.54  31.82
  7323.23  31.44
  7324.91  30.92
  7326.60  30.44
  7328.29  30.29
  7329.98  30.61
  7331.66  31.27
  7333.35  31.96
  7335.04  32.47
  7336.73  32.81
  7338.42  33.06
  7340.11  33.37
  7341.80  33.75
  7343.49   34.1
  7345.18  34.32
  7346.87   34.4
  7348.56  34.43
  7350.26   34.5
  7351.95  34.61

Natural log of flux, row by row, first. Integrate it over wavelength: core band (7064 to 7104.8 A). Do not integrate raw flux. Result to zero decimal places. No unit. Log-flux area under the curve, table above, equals 131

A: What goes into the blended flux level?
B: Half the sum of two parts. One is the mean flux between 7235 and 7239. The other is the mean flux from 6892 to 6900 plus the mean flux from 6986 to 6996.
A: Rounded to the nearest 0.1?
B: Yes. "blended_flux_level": 35.5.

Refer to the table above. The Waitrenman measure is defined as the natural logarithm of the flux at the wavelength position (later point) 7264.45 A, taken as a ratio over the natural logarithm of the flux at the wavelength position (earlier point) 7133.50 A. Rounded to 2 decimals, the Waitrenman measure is 1.15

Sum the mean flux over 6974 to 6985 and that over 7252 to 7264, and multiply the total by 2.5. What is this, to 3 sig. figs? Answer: 133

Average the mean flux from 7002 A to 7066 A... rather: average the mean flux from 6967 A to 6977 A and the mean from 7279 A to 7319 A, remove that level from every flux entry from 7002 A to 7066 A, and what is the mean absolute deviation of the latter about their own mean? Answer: 1.9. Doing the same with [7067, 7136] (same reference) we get 1.8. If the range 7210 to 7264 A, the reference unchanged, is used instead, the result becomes 1.2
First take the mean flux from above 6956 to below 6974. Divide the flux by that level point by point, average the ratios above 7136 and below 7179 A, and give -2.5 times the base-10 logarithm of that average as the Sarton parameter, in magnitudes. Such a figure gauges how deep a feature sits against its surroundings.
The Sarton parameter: 0.145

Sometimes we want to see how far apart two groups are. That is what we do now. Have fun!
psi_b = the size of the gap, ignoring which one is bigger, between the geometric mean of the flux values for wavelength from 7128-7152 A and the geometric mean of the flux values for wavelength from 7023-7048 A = 11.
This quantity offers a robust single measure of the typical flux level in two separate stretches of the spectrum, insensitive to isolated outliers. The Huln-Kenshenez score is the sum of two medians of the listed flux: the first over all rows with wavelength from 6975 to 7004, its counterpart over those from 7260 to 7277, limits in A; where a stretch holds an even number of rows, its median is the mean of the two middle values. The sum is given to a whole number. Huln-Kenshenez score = 56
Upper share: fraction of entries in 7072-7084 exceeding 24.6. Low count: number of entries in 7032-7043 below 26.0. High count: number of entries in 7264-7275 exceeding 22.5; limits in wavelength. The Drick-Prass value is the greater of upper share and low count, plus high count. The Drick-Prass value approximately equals 8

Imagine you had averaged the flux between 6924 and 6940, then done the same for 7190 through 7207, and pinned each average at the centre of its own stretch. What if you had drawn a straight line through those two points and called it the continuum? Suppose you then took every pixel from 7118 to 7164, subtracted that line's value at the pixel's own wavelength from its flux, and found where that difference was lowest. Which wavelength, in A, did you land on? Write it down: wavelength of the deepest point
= 7133.50 A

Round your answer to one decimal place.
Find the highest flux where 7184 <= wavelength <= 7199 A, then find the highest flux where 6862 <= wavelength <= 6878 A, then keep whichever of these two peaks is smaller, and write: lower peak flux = 19.1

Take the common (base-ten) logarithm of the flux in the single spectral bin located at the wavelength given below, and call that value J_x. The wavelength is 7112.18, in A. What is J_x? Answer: 1.39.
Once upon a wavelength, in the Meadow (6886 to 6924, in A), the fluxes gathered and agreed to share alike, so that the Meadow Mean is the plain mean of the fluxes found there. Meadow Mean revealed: 19.1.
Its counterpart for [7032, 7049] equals 31.4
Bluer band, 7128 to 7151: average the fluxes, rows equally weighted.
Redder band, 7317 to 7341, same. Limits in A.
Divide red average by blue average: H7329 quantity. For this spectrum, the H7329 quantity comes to 1.6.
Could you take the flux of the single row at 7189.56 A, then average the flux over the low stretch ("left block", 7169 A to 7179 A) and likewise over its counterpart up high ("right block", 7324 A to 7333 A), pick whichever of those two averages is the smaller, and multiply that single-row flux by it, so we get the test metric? 568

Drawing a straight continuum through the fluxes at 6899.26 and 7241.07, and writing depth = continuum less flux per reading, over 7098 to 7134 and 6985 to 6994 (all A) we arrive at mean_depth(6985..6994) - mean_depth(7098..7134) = -6.1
